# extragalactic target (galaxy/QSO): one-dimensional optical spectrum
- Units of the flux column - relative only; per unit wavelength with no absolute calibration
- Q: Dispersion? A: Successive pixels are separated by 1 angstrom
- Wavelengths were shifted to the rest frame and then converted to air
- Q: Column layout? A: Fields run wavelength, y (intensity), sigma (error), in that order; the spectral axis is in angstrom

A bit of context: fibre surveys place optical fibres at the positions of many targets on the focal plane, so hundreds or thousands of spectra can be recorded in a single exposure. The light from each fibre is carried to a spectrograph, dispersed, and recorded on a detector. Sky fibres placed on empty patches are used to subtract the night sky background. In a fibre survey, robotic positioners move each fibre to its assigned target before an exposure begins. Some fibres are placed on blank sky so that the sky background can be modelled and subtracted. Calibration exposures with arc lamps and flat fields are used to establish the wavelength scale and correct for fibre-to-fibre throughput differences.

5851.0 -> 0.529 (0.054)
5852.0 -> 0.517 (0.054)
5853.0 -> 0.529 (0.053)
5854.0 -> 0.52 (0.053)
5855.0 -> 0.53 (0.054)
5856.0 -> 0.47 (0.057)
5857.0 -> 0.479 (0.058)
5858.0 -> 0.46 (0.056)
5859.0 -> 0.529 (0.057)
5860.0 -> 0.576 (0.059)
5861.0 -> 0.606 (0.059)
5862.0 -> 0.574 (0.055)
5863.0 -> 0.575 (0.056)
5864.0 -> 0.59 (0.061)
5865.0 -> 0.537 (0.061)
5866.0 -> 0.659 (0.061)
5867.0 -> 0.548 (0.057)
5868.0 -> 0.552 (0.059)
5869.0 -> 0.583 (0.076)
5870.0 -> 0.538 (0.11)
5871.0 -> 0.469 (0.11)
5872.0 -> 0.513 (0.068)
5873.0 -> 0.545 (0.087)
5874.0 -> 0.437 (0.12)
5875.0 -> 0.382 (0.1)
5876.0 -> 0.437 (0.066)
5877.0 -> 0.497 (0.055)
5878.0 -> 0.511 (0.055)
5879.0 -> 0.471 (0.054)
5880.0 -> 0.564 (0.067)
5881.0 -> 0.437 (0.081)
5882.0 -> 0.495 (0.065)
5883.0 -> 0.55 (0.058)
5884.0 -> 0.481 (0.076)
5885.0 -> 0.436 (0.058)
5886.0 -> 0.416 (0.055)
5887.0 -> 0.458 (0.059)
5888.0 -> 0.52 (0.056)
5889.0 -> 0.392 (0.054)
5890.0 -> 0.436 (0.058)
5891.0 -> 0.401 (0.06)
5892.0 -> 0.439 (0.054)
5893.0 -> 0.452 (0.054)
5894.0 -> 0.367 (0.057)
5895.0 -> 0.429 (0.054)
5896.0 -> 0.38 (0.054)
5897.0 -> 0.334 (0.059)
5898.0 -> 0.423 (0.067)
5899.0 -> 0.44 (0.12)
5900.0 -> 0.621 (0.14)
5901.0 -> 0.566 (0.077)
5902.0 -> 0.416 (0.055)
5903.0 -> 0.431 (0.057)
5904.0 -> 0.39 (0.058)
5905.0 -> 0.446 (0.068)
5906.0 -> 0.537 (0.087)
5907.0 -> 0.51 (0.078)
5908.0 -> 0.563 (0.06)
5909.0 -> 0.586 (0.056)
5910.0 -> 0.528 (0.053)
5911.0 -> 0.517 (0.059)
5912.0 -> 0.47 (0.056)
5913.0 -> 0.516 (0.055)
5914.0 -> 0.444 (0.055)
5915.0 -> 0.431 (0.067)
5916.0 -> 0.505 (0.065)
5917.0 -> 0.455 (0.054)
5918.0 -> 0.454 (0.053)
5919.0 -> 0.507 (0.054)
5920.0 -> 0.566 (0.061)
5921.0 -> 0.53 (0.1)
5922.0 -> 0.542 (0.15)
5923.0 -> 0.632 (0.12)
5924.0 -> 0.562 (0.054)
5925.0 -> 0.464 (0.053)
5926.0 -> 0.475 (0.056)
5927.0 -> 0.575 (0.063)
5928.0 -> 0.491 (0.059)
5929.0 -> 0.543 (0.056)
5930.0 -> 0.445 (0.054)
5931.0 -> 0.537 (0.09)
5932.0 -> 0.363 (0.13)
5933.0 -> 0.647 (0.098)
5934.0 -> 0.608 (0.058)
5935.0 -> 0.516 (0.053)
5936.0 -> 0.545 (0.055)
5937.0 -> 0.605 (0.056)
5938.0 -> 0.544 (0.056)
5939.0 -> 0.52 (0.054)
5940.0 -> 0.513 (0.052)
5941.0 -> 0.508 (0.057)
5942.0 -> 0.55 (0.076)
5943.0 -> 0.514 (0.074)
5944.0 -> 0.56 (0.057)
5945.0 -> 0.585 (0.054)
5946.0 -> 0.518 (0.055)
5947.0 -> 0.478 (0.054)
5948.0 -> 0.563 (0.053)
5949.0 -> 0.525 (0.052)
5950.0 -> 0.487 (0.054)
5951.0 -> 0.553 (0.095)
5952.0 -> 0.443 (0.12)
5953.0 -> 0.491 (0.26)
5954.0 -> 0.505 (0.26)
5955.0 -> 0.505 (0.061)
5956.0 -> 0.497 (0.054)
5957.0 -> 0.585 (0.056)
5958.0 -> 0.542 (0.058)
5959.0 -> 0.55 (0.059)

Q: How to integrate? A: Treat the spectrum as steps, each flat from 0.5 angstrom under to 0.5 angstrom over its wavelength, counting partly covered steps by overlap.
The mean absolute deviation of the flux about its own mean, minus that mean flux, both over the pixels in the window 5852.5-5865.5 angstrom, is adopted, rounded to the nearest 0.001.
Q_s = -0.500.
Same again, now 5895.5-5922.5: -0.426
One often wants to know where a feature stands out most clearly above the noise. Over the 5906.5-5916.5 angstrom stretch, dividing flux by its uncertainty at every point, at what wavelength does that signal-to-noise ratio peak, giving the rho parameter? 5909.0 angstrom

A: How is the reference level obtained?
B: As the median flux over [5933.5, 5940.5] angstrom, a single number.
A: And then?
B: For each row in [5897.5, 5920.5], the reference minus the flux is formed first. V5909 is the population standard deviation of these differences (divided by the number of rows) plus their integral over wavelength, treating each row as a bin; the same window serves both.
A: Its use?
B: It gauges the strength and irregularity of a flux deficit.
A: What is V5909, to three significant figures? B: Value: 1.25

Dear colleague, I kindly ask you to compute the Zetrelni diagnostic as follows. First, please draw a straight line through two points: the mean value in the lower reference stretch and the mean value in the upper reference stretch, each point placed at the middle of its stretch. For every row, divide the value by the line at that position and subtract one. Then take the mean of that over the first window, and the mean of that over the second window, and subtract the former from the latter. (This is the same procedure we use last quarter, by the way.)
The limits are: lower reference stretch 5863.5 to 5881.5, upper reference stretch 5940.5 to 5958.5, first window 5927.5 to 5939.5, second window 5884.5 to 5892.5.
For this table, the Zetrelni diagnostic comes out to -0.17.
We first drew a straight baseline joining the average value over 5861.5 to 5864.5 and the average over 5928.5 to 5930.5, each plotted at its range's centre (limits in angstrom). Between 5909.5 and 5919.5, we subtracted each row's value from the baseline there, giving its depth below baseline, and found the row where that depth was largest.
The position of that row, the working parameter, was 5915.0 angstrom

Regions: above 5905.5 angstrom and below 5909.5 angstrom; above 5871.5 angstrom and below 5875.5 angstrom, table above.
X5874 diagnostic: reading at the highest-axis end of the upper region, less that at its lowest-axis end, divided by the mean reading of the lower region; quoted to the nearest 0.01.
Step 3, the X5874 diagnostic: 0.10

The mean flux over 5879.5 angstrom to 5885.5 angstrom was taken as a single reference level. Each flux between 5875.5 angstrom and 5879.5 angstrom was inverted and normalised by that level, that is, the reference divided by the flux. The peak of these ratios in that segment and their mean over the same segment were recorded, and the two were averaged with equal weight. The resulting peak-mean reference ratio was 1.08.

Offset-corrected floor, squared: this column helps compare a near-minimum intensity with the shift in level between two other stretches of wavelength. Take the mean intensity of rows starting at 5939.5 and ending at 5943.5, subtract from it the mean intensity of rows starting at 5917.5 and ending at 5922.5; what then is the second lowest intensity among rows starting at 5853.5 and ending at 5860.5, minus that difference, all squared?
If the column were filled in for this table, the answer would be 0.220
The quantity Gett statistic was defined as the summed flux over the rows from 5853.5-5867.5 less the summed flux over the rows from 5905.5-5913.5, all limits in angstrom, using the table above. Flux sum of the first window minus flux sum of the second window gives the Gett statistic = 3.4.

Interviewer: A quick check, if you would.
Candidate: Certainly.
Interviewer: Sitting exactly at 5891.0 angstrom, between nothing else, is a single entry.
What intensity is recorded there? 0.401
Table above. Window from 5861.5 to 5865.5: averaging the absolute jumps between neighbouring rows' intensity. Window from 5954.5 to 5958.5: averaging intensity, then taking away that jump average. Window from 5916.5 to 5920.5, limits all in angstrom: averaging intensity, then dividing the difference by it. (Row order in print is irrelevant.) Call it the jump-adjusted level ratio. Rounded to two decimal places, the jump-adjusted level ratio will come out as 1.03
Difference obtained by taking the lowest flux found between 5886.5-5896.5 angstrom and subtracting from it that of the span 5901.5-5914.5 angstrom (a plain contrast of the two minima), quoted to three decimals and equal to -0.023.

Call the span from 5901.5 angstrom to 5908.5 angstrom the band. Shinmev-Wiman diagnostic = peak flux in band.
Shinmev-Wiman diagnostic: 0.563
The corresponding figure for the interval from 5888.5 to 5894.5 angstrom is 0.452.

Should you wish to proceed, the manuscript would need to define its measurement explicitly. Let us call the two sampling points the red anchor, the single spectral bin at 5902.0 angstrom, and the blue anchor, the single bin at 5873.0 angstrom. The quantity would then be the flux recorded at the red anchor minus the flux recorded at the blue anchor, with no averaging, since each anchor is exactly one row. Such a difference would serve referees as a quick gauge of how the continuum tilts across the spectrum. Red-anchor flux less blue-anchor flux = -0.13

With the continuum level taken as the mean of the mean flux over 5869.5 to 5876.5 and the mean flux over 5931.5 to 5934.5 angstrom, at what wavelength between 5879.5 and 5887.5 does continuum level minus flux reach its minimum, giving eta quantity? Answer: 5880.0 angstrom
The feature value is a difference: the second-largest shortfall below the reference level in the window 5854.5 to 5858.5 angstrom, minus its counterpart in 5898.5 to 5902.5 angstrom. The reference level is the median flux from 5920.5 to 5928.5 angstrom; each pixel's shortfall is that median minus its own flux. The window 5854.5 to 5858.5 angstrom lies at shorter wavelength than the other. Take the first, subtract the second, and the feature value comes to -0.030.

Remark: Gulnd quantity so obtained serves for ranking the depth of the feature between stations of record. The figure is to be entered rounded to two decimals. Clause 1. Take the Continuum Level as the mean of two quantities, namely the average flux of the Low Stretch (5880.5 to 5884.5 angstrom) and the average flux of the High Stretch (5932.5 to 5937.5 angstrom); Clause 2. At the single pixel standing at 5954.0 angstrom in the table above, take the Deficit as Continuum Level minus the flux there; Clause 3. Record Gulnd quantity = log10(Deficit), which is -1.49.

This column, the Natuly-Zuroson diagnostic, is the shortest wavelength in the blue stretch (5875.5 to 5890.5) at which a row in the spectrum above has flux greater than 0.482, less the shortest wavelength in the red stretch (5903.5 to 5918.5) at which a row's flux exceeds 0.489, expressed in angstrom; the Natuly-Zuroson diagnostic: -29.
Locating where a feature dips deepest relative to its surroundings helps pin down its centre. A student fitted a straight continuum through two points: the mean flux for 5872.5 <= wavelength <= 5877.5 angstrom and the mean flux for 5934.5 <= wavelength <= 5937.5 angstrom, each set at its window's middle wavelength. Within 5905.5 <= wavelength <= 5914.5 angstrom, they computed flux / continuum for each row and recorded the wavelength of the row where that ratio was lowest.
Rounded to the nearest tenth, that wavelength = 5914.0 angstrom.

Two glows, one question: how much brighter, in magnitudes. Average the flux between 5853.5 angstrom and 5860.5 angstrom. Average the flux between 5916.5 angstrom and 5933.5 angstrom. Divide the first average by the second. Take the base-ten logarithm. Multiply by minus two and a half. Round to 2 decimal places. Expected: 0.02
